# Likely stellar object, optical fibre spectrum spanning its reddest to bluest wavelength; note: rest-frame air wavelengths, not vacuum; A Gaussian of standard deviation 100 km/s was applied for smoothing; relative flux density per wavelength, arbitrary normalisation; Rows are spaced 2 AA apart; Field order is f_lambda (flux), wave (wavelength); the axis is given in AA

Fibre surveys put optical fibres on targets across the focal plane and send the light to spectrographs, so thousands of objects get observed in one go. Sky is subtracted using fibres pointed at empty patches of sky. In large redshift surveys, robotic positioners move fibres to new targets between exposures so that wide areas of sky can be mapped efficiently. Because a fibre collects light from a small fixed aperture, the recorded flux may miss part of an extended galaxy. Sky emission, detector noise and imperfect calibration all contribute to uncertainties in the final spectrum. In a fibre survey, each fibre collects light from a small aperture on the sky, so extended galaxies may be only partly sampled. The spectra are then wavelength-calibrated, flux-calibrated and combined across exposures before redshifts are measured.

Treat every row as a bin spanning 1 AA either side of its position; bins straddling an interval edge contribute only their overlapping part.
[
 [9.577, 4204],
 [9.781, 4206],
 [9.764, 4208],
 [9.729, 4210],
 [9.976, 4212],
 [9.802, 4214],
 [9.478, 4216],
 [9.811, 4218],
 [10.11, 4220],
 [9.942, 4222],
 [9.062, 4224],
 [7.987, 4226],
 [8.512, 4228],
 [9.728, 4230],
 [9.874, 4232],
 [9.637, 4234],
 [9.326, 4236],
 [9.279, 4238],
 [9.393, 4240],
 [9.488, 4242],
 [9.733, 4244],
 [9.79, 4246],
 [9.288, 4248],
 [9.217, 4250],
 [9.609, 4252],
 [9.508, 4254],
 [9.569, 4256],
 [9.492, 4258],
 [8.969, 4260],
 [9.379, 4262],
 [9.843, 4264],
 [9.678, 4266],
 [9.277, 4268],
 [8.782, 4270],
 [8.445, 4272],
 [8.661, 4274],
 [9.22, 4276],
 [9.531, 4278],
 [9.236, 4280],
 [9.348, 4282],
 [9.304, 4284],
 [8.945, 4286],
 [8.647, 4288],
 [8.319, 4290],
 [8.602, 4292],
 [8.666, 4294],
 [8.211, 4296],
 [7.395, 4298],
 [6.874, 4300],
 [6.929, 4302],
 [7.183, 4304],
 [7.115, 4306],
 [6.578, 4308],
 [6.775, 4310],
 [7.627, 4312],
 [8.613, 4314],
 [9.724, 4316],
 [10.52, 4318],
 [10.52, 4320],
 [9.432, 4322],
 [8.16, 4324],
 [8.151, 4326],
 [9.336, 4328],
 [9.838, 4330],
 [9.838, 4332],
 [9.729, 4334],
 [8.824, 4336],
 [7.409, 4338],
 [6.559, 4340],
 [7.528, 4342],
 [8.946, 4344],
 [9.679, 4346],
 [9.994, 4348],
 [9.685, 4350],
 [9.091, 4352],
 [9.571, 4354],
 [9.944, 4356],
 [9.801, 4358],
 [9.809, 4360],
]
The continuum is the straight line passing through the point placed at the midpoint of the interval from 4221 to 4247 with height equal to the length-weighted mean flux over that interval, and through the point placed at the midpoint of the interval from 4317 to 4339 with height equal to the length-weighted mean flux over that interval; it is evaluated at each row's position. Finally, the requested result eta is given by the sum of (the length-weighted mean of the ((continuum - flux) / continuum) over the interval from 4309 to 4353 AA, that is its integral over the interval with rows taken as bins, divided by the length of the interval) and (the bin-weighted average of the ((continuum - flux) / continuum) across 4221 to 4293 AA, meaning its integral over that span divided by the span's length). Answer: 0.05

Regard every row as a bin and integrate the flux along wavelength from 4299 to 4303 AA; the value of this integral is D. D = 28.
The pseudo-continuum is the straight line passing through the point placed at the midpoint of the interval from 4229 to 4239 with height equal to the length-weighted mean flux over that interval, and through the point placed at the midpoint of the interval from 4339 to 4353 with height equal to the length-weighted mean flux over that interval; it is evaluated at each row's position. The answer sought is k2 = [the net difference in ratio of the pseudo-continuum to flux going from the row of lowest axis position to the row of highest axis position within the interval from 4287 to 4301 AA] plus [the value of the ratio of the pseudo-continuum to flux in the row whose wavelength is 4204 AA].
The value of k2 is 1.28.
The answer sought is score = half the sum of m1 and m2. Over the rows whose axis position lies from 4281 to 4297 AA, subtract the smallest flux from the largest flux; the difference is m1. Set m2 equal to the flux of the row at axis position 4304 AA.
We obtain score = 4.2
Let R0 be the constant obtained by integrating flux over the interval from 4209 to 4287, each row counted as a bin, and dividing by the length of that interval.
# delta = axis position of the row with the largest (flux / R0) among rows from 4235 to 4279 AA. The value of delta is 4264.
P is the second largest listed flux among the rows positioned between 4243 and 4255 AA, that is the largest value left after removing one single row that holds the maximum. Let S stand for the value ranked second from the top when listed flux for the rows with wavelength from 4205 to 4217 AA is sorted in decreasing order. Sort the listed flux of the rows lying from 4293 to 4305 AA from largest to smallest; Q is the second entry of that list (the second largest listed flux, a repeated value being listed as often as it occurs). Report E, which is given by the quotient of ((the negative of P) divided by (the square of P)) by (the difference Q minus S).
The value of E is 0.06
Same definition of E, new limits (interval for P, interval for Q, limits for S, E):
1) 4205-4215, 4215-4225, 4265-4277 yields -0.15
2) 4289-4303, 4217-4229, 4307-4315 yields -0.05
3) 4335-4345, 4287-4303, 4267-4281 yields 0.18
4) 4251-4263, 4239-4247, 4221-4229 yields -0.16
